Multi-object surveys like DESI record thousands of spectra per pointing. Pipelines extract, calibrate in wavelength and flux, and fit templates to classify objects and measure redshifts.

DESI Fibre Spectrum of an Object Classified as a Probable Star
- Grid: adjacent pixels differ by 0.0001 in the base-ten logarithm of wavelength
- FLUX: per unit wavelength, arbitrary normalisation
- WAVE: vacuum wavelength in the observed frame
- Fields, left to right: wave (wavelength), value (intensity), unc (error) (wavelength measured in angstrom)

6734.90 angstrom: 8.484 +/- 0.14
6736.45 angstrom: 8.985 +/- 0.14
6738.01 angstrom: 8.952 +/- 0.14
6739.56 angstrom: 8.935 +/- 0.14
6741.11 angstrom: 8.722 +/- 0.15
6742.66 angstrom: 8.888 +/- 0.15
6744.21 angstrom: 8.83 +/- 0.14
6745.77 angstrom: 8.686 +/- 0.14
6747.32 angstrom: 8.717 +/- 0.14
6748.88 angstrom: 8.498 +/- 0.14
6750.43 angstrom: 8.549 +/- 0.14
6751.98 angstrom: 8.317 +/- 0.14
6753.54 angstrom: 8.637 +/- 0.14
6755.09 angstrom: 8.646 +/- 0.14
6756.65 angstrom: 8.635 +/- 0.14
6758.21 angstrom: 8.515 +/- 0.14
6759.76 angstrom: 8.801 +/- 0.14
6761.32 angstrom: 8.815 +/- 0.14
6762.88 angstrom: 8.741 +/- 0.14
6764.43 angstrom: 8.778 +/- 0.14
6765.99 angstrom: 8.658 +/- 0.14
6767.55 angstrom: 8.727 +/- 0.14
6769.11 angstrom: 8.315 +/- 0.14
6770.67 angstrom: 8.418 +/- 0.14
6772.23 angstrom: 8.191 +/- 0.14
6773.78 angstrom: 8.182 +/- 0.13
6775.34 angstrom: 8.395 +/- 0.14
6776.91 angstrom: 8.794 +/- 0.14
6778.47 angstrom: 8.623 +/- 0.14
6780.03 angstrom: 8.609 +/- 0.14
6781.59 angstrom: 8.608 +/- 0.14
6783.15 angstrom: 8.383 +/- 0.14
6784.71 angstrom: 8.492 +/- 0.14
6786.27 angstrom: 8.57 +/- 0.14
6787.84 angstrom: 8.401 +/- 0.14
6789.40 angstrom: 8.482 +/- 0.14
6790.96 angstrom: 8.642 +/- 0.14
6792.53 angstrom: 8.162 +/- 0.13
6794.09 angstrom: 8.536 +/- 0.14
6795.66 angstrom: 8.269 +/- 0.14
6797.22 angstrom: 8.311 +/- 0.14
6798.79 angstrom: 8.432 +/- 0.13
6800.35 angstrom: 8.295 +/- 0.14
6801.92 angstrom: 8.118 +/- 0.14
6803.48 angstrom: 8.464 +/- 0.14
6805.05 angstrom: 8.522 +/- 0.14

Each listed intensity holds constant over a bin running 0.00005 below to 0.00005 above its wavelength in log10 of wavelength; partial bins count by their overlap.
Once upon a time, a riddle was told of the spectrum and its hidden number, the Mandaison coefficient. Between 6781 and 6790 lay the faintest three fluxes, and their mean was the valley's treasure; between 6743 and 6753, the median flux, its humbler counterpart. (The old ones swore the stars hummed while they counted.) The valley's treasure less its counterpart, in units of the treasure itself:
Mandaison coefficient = -0.023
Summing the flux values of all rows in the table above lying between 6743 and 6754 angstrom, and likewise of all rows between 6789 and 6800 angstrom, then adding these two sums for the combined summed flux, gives 119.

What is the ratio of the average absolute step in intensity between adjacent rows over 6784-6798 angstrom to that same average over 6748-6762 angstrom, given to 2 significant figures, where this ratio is 1.6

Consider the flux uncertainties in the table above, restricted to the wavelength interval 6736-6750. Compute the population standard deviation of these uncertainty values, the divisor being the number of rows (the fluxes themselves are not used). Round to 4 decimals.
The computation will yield 0.0042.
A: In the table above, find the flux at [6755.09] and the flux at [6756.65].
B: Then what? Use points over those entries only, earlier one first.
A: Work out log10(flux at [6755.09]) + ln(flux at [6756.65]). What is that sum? 3.09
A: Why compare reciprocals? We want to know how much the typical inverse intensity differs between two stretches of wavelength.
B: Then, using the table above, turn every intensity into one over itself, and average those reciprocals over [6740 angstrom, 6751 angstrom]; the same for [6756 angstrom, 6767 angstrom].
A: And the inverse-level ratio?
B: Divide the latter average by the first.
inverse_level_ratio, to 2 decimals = 1.00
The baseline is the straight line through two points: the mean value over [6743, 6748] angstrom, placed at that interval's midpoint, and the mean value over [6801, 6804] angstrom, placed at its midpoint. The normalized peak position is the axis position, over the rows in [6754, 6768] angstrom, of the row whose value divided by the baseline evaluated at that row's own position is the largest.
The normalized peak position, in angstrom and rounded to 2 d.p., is 6761.32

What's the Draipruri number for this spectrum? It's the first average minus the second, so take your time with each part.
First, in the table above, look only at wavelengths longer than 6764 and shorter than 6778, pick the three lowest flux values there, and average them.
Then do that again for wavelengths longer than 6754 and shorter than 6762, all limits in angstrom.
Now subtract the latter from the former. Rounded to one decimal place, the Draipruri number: -0.4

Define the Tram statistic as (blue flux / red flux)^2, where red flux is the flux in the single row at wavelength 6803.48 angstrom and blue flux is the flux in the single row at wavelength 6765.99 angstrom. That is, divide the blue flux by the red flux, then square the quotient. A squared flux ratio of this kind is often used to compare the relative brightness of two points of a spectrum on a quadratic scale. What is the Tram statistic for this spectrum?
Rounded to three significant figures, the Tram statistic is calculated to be 1.05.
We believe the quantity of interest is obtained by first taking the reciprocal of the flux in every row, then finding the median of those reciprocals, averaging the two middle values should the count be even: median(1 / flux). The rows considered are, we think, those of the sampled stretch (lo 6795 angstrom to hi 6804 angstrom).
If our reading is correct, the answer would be 0.120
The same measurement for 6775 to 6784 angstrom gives 0.116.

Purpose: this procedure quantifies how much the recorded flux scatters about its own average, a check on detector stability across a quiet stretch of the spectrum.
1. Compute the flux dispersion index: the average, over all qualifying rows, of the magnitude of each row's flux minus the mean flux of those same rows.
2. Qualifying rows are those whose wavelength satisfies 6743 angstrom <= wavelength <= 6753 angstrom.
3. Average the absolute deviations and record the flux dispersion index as 0.145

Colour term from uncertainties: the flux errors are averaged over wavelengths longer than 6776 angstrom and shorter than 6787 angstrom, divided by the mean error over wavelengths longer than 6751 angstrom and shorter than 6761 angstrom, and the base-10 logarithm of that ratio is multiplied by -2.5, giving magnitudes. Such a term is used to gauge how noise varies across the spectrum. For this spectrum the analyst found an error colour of 0.000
